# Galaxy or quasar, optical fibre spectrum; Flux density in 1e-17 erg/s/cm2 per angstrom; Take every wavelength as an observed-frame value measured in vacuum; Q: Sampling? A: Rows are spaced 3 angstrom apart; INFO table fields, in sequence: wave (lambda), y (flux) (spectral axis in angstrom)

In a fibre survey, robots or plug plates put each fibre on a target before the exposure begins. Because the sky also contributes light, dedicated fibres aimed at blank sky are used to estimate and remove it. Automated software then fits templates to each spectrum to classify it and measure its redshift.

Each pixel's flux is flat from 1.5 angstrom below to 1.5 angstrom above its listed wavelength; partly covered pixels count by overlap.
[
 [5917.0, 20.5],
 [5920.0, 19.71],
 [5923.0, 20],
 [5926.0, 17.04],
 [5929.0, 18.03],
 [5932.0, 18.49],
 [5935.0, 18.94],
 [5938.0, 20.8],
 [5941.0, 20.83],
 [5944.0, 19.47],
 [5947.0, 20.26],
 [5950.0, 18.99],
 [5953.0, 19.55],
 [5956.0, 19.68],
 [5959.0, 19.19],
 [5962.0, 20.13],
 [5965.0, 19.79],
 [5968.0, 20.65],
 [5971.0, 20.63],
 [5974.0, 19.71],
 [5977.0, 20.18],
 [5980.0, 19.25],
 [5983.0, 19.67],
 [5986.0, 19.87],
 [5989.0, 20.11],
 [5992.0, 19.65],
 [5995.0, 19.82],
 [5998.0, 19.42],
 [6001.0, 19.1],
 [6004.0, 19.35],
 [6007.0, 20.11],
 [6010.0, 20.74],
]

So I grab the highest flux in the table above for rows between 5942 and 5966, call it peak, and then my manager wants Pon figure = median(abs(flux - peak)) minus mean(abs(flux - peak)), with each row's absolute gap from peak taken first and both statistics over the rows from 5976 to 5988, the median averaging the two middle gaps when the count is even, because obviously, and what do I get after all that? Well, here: -0.03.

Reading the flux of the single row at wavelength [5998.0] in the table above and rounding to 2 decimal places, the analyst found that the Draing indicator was 19.42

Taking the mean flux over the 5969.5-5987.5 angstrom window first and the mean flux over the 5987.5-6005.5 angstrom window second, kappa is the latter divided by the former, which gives 0.98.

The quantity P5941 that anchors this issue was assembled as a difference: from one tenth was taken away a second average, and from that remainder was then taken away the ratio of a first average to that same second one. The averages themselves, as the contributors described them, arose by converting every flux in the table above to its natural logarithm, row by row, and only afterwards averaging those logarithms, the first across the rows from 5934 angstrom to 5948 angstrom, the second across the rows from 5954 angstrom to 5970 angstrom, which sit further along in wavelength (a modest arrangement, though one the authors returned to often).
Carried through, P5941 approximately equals -3.89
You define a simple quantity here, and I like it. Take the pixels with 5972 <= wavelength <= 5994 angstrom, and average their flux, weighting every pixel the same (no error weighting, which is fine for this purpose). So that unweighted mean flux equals 19.8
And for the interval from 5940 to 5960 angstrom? 19.7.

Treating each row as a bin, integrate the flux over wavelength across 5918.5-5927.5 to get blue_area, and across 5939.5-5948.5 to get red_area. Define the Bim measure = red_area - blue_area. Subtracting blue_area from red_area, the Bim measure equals 11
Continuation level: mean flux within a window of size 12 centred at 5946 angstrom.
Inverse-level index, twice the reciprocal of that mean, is 0.101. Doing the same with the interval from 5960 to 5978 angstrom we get 0.099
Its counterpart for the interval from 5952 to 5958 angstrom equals 0.102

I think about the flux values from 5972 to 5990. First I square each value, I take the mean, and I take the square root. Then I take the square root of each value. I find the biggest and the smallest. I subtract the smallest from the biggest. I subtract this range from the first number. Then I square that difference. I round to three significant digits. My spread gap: 388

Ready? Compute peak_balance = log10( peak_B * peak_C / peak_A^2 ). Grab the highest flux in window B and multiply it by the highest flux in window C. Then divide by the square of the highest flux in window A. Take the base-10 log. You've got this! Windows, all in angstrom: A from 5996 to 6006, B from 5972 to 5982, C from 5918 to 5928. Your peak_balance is 0.03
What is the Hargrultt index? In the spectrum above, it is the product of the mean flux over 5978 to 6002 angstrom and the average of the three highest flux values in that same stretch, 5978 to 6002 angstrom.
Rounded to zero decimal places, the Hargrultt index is 391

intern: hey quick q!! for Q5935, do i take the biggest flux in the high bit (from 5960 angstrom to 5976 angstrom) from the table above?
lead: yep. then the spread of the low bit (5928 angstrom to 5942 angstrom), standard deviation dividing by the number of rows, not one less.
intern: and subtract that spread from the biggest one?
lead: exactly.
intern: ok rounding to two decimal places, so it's 19.47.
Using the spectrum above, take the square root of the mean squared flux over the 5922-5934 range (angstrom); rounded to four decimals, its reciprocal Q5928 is 0.0543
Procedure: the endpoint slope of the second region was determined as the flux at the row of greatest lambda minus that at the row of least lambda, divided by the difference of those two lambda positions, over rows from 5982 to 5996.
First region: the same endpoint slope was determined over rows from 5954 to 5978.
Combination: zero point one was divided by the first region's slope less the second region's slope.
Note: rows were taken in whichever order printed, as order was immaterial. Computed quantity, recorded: 8.8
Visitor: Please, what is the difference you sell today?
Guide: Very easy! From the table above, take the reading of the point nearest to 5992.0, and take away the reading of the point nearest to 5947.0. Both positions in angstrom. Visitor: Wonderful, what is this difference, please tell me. -0.61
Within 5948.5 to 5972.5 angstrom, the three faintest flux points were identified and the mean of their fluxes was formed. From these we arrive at 19.2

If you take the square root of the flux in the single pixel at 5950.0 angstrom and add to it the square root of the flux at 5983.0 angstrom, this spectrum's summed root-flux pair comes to 8.793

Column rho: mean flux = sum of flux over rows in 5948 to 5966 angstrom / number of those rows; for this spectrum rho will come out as 19.6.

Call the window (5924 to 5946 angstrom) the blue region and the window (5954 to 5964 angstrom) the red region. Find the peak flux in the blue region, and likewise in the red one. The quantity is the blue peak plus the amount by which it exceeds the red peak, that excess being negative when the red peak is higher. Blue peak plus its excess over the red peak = 21.5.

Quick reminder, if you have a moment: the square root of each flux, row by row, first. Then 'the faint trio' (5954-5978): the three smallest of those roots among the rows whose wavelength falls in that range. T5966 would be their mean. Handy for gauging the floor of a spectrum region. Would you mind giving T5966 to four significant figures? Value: 4.419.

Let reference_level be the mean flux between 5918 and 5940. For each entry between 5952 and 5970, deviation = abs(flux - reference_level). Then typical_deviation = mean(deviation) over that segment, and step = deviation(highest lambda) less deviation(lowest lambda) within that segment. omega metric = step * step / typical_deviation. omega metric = 1.5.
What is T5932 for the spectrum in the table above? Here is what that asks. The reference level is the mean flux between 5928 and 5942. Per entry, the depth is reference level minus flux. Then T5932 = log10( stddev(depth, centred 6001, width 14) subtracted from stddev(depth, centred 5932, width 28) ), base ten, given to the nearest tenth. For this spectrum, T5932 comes -0.1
